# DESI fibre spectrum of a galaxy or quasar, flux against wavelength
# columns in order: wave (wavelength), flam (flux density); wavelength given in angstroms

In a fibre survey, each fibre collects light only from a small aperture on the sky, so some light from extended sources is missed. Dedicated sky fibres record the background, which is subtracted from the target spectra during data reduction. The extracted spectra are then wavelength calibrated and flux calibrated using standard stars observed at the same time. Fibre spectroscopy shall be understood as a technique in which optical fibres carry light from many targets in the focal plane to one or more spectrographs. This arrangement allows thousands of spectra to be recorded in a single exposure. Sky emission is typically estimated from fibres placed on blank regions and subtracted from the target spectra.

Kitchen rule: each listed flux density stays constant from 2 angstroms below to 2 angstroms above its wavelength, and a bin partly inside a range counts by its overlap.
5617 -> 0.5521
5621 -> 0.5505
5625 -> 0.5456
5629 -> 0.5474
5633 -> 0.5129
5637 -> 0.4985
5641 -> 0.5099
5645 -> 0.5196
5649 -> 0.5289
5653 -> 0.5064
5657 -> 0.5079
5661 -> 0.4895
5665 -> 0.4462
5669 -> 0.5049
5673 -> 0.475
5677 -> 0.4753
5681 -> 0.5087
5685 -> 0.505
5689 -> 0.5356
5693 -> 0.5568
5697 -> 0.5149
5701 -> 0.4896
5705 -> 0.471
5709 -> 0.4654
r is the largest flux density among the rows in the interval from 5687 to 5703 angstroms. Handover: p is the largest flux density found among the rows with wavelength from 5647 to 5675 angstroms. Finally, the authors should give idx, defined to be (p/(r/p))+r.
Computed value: 1.06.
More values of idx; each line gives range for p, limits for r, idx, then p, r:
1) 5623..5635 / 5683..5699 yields 1.09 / 0.5474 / 0.5568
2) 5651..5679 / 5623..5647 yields 1.02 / 0.5079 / 0.5474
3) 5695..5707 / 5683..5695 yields 1.03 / 0.5149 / 0.5568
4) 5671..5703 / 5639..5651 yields 1.12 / 0.5568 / 0.5289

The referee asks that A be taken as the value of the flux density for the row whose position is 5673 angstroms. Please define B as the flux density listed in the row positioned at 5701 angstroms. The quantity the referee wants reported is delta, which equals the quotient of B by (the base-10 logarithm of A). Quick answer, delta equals -1.51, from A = 0.475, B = 0.4896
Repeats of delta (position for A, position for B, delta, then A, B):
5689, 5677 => -1.75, 0.5356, 0.4753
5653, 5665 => -1.51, 0.5064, 0.4462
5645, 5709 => -1.64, 0.5196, 0.4654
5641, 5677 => -1.62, 0.5099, 0.4753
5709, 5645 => -1.56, 0.4654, 0.5196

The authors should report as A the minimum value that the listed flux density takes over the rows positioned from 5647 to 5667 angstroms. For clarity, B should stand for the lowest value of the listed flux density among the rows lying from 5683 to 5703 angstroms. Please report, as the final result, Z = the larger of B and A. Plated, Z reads 0.490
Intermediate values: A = 0.4462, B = 0.4896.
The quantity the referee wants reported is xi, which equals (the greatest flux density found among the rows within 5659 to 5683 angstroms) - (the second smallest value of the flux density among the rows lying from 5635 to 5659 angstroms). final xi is 0.00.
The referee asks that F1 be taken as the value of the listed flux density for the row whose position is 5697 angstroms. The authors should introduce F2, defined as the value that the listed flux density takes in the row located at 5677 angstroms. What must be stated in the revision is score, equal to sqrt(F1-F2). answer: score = 0.20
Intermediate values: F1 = 0.5149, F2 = 0.4753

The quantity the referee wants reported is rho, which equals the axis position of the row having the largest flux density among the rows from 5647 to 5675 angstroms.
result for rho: 5649 angstroms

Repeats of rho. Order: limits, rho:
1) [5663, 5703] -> 5693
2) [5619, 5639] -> 5621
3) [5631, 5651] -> 5649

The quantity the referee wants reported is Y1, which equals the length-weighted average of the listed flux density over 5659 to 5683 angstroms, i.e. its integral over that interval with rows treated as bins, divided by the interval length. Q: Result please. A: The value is 0.483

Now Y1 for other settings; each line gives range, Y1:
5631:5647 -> 0.510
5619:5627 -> 0.548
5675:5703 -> 0.512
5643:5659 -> 0.516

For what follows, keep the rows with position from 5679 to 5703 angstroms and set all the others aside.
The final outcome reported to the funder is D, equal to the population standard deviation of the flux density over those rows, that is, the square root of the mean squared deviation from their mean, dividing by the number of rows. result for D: 0.022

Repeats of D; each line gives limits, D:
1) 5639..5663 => 0.012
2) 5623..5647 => 0.018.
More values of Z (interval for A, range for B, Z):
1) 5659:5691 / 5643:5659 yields 0.506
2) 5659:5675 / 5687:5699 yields 0.515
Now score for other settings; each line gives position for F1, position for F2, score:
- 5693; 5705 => 0.29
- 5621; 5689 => 0.12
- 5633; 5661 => 0.15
